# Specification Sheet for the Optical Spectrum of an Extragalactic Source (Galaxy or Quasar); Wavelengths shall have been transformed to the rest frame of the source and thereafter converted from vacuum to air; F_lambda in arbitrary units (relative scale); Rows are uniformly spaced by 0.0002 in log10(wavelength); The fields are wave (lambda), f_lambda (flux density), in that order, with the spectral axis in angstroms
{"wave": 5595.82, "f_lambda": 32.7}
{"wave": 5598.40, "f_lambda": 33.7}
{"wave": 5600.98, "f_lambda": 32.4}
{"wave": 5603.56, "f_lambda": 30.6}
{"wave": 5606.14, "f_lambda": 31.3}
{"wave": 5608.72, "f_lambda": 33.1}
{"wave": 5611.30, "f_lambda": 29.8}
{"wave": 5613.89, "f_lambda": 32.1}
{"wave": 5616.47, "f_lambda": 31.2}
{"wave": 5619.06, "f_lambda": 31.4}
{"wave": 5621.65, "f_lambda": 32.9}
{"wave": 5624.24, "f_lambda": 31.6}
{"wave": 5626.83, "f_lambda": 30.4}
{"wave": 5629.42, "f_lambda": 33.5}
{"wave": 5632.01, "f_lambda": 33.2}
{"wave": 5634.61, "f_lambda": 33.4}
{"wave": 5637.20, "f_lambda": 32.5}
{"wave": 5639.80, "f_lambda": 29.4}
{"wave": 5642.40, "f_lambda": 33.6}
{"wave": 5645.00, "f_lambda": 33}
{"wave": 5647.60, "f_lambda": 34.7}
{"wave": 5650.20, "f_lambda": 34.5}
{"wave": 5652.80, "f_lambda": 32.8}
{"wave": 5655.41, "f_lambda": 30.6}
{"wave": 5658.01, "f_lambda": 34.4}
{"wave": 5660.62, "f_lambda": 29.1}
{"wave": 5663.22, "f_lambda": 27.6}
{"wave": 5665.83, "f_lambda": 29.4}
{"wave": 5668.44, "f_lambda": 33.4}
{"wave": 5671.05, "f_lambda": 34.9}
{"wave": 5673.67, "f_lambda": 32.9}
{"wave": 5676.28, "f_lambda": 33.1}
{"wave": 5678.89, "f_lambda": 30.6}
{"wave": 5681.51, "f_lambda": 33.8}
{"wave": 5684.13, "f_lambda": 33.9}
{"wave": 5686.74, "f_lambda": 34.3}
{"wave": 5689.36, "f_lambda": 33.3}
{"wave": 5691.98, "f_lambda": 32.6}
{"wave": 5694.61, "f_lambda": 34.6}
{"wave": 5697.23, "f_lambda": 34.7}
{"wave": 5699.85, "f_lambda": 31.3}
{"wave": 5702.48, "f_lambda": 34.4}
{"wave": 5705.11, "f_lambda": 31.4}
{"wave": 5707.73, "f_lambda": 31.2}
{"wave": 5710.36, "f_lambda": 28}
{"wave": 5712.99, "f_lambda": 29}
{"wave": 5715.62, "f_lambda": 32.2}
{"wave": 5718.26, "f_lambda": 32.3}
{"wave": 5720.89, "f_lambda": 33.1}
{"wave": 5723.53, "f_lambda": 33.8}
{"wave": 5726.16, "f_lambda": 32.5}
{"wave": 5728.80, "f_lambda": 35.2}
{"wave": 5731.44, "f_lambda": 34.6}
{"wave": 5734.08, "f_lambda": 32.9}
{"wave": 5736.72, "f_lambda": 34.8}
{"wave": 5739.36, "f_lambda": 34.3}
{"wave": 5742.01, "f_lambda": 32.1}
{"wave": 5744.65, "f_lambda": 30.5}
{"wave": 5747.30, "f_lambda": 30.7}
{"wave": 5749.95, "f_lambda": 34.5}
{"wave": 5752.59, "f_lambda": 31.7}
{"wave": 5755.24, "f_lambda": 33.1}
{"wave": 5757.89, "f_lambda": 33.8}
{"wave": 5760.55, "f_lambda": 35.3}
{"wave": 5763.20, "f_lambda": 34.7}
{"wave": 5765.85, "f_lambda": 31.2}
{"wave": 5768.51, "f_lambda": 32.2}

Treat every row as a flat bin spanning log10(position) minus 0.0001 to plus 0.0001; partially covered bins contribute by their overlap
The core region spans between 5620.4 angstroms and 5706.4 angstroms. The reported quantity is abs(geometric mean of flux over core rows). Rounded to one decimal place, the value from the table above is 32.5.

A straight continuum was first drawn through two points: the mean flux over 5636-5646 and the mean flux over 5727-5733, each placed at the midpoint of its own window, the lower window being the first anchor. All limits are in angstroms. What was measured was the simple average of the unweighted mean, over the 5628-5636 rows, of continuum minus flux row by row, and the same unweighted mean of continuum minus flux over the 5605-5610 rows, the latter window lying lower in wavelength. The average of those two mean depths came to -1.3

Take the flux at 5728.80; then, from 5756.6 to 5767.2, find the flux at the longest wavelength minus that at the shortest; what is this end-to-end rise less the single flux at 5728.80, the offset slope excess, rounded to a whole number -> -38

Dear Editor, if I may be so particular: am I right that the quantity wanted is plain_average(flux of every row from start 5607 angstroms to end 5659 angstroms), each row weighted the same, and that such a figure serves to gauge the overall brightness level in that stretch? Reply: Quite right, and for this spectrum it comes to 32.4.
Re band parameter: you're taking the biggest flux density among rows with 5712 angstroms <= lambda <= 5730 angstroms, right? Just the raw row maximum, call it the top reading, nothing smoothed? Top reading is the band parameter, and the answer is 35.2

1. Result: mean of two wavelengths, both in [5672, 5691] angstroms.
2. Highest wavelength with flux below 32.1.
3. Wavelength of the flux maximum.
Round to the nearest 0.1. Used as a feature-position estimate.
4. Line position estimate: 5682.8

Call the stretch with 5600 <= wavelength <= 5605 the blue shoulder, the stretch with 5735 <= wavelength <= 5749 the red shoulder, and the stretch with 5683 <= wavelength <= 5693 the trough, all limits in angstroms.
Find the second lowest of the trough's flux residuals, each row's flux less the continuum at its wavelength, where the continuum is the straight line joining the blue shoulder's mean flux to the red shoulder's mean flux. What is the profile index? 1.2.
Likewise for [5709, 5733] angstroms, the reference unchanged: -3.3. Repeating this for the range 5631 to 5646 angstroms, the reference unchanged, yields 0.8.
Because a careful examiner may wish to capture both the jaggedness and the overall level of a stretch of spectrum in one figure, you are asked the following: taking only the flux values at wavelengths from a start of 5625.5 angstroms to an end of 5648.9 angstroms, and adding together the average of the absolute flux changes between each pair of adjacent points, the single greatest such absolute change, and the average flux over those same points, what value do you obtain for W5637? 38.6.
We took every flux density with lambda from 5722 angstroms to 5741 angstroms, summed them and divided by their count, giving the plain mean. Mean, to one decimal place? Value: 34.0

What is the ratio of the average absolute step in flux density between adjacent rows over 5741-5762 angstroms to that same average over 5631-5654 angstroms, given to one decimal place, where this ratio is 1.1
